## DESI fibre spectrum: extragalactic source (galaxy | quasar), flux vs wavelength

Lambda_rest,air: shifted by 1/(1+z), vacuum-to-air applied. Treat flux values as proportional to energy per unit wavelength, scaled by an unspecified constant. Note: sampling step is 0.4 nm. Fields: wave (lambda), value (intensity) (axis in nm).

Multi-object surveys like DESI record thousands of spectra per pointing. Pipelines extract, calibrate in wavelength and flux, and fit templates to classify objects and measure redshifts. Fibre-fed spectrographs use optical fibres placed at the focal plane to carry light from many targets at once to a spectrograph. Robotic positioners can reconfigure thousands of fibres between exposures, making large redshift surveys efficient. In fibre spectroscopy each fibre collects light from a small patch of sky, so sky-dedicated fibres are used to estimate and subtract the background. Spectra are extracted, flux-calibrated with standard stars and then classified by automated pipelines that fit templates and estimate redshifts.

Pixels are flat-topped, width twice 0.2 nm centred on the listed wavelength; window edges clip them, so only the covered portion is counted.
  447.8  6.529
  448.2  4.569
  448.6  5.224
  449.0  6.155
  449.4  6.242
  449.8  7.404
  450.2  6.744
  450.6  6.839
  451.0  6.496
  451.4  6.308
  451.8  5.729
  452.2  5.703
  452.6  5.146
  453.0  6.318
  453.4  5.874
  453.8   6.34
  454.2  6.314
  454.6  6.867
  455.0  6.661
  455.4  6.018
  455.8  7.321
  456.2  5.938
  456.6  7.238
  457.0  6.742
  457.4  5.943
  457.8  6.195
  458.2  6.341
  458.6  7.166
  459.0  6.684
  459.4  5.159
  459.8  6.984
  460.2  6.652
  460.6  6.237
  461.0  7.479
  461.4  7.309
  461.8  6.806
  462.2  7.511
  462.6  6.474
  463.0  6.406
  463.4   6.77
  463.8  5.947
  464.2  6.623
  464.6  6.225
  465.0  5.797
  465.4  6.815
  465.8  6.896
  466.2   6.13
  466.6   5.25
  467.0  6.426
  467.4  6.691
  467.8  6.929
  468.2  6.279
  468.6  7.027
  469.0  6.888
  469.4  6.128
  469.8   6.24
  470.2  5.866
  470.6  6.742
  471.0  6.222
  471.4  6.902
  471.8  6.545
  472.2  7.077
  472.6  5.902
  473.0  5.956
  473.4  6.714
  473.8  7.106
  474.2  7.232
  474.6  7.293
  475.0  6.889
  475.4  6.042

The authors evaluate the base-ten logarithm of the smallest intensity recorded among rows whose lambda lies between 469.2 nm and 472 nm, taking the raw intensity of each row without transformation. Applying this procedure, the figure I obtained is 0.77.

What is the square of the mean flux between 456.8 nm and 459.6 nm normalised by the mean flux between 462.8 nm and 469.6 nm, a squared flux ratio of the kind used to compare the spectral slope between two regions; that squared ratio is 0.97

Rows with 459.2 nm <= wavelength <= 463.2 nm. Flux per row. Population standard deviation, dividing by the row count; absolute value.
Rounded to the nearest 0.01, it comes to 0.67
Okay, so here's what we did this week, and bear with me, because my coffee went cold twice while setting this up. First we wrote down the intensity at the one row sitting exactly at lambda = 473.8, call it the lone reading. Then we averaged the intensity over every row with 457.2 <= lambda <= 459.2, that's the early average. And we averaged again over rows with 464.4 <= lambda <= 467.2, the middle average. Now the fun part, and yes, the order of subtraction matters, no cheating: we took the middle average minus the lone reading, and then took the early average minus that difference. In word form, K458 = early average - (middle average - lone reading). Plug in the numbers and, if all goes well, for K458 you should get 7.4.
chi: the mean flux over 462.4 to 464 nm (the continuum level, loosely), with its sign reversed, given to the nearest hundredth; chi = -6.40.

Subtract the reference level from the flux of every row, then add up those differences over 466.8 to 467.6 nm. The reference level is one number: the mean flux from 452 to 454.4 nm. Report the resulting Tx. 1.2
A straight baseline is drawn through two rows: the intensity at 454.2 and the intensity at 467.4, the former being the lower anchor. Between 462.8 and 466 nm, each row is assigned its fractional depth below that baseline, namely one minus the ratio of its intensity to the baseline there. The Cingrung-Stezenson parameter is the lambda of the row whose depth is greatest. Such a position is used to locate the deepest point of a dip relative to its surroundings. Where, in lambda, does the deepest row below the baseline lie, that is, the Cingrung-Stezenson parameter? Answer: 465.0 nm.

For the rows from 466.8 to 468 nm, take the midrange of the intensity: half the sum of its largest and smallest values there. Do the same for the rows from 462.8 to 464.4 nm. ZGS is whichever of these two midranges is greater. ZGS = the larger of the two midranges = 6.68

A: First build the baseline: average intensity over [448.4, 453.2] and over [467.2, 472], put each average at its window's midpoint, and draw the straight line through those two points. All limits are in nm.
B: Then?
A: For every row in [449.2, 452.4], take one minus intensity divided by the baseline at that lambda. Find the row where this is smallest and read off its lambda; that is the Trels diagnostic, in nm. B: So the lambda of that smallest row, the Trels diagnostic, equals 449.8 nm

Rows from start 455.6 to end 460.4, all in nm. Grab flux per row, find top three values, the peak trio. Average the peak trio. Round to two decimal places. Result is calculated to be 7.24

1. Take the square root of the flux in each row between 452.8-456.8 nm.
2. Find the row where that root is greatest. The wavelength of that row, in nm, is 455.8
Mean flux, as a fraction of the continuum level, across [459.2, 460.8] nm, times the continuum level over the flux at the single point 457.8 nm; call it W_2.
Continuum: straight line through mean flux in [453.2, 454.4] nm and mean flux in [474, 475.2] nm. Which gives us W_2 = 0.99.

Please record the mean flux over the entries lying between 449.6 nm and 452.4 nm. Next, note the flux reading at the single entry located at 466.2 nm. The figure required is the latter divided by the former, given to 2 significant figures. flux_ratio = 0.95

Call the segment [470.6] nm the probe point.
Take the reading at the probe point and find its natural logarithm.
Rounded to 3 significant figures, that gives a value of 1.91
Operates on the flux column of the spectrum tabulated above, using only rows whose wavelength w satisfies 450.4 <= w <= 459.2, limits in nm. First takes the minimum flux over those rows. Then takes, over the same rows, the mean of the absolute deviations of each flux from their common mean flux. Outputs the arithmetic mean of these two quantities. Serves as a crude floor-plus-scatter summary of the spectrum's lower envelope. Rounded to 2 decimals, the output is 2.79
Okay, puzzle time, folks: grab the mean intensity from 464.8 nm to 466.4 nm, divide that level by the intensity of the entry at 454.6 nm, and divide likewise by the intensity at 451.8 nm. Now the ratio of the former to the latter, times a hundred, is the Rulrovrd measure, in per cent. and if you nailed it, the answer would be 83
